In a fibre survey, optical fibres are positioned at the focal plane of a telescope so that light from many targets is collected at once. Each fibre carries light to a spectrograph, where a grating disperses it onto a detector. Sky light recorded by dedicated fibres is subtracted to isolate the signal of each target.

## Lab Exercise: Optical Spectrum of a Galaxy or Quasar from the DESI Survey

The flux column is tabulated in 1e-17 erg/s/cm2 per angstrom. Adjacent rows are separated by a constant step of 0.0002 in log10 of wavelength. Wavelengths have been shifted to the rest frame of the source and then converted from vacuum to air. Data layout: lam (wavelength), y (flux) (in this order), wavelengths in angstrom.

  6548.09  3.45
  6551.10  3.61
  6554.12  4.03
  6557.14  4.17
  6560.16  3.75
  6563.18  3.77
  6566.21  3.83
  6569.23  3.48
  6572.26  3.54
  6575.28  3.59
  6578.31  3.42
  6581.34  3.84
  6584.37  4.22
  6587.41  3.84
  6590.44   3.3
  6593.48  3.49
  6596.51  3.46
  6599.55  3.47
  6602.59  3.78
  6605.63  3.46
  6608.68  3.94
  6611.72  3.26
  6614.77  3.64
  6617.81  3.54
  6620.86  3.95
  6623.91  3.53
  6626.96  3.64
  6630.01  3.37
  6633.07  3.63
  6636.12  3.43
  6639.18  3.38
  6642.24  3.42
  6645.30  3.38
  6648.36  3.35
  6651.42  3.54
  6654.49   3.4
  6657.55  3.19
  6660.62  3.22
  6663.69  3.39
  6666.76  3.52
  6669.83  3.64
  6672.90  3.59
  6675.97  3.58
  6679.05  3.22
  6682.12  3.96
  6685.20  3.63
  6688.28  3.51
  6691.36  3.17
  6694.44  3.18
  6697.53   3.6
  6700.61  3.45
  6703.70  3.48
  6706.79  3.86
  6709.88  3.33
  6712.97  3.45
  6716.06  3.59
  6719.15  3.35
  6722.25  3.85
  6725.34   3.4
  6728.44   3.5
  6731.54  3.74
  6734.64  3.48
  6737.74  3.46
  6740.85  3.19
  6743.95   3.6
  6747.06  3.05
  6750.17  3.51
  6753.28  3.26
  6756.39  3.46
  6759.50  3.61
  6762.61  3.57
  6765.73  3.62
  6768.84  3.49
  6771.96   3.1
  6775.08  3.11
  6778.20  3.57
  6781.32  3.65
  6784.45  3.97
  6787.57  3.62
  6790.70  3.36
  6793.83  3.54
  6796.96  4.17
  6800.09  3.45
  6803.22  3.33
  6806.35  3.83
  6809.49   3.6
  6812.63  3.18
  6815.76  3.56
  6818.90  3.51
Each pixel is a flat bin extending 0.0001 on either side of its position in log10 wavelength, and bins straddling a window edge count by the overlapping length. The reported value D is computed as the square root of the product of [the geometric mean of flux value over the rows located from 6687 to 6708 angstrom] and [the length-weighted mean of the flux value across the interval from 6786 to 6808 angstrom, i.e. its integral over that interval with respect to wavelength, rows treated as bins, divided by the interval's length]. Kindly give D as 3.54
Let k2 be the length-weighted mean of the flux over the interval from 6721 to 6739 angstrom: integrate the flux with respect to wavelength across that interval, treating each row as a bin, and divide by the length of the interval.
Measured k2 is 3.57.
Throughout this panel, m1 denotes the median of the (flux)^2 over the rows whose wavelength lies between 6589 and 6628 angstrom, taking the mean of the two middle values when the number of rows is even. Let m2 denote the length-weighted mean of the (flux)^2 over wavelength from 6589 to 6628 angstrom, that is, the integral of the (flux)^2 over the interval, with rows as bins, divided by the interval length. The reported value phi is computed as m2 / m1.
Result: 1.03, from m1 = 12.5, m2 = 12.8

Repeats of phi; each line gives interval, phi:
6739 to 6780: 0.95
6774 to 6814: 1.01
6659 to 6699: 0.98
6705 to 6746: 1.02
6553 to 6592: 0.99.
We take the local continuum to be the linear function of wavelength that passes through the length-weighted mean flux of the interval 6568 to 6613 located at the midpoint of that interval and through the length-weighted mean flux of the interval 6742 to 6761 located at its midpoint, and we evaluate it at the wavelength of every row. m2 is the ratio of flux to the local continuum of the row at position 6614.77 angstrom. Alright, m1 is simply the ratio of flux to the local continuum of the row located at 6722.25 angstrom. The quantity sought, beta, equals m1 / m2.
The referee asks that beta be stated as 1.10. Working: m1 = 1.12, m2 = 1.02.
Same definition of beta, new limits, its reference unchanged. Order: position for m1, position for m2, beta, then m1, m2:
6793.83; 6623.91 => 1.07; 1.05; 0.99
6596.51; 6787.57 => 0.89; 0.96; 1.08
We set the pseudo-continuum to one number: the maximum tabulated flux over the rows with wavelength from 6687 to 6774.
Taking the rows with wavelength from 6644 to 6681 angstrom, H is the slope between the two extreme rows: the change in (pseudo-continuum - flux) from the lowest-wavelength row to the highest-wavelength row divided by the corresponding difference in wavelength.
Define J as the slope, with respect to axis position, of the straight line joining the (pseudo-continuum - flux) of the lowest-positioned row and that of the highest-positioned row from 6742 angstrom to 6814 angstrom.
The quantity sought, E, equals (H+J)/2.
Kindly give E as 0.005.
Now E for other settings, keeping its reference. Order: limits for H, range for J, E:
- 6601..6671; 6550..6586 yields -0.008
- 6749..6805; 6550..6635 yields 0.002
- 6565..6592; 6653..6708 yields 0.007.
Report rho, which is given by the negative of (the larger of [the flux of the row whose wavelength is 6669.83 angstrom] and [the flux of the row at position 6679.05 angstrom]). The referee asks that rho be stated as -3.6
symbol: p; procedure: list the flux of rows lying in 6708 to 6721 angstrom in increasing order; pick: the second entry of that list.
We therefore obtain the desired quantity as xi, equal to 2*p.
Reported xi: 6.70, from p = 3.35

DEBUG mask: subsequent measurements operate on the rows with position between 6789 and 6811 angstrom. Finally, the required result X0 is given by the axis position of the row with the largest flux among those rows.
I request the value 6796.96 angstrom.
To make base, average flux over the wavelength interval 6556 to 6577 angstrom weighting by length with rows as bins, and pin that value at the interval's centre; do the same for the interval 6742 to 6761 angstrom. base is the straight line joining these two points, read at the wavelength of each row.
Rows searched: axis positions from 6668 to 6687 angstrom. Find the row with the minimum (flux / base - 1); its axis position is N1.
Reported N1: 6679.05 angstrom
